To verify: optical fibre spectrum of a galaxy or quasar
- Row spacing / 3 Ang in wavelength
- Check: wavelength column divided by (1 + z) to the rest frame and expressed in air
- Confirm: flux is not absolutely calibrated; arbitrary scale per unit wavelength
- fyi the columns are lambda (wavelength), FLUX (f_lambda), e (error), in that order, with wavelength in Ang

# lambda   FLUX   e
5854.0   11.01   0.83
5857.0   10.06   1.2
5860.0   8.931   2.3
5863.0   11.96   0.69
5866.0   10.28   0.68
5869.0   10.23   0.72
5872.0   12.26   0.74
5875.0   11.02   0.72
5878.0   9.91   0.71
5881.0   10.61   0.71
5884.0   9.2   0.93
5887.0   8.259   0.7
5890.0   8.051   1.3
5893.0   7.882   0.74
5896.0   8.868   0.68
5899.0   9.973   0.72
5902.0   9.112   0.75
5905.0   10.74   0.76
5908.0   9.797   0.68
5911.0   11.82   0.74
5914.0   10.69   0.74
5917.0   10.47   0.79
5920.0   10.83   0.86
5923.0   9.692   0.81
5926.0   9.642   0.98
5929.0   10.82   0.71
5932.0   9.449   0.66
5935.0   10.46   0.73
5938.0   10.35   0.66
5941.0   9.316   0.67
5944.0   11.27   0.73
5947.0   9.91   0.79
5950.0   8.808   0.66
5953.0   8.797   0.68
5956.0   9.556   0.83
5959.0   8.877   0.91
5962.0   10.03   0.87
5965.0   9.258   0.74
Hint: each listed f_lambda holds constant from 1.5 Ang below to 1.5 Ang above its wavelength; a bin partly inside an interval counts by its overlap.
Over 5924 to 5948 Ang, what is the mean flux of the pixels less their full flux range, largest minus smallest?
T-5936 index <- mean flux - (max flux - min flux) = 8.2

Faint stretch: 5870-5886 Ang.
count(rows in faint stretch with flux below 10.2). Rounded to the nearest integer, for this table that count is 2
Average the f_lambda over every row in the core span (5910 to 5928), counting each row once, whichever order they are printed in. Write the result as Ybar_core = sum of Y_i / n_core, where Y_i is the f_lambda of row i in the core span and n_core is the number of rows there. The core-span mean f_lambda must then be 10.5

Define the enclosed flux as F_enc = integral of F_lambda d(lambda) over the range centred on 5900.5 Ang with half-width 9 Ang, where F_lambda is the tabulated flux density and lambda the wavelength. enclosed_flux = 169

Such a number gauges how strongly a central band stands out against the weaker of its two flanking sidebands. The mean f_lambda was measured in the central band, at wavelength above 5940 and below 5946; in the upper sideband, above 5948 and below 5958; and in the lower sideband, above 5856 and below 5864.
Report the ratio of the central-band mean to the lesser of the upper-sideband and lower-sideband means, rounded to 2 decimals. 1.14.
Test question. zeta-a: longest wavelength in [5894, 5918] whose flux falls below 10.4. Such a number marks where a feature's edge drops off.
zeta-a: 5908.0 Ang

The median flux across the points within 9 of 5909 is 10.58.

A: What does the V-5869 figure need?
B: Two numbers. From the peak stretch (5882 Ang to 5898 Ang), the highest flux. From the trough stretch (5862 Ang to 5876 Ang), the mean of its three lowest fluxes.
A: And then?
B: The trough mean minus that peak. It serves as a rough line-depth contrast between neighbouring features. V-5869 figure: 1.3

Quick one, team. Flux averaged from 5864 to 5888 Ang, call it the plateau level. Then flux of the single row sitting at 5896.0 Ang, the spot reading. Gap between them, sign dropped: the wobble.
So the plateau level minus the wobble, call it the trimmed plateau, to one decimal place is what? 8.9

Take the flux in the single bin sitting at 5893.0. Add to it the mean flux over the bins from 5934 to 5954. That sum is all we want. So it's 17.7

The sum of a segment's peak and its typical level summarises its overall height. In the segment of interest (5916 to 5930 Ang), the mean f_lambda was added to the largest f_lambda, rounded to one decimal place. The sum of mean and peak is 21.1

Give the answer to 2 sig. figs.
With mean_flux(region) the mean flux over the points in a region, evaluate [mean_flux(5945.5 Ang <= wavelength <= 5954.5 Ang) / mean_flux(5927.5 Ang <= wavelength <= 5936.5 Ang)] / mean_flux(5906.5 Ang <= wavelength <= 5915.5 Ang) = 0.083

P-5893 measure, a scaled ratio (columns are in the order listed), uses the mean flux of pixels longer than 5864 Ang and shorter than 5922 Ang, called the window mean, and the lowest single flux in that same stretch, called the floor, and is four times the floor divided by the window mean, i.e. 3.15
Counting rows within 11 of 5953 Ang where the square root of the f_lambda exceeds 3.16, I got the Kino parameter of 2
